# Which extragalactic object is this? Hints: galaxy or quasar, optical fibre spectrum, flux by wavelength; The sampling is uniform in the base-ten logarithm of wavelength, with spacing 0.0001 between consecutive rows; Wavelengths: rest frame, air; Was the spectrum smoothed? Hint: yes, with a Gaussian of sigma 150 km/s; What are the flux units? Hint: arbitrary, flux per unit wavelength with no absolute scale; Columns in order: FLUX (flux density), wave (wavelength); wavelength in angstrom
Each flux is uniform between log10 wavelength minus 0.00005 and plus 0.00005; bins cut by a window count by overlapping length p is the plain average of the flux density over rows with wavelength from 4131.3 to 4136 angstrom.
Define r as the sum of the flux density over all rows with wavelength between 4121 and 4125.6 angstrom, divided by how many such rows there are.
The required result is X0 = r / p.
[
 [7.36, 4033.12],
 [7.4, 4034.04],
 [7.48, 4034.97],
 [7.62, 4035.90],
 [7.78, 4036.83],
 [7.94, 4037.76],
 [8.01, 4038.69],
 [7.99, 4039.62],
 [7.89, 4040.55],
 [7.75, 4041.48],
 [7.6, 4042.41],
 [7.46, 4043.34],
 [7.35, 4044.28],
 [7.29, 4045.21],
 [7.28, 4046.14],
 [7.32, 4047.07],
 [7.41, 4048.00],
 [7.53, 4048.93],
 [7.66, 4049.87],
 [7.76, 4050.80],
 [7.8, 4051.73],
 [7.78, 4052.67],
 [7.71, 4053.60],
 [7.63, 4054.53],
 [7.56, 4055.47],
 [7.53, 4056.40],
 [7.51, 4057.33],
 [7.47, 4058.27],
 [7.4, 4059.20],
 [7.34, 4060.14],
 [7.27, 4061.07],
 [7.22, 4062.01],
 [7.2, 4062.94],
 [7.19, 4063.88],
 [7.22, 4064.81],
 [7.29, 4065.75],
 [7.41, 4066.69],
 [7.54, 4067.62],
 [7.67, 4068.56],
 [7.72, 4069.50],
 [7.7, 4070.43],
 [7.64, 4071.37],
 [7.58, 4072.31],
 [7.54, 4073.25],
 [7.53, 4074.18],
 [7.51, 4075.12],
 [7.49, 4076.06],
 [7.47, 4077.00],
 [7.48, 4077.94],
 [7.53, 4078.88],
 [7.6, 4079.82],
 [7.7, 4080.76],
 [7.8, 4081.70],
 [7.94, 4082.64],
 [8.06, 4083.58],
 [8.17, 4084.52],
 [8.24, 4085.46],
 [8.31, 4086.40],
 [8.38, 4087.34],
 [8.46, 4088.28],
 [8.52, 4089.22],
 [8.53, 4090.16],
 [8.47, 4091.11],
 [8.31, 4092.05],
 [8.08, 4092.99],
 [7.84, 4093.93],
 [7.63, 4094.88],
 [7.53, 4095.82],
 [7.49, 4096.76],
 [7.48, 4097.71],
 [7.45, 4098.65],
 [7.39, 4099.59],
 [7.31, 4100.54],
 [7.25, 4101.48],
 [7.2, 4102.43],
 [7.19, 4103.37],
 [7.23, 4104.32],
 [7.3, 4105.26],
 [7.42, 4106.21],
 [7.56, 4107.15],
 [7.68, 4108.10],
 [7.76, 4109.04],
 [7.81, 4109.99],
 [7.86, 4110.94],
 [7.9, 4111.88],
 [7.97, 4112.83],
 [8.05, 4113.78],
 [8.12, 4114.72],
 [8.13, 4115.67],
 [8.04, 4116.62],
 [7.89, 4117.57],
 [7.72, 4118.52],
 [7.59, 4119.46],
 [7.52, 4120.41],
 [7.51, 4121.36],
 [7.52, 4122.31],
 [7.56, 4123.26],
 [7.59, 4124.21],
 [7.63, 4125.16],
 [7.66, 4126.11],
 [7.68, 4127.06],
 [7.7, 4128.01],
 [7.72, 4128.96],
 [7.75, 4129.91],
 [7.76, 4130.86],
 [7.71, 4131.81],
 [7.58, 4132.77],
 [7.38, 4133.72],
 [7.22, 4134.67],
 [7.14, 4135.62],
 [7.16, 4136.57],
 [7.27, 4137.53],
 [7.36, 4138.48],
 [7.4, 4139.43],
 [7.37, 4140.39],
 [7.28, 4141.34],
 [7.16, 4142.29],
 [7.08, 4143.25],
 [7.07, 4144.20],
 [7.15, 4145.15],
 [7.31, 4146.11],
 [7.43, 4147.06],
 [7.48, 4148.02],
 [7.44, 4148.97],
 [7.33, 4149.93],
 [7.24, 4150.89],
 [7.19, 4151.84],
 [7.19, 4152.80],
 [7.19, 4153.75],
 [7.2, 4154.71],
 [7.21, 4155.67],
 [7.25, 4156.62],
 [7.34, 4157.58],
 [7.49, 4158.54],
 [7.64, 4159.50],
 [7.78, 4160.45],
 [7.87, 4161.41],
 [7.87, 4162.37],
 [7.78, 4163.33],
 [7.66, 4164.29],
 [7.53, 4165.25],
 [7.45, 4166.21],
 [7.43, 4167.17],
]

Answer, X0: 1.02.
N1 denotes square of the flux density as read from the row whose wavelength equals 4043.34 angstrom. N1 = 55.7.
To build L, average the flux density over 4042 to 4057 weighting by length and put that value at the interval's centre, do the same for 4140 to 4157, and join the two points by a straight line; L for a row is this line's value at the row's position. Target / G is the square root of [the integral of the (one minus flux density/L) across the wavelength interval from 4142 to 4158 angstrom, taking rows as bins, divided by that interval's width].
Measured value 0.01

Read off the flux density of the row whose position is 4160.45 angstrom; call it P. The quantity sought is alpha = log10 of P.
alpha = 0.891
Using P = 7.78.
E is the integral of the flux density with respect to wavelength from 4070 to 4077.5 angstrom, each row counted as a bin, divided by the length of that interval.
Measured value 7.55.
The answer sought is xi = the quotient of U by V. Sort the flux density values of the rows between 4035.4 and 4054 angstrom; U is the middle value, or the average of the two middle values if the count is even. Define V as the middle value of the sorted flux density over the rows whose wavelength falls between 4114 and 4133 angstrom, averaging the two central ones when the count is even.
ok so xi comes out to 1.00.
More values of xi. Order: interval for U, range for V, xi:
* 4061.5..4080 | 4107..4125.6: 0.97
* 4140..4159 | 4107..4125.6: 0.94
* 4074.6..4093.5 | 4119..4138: 1.06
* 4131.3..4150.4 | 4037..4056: 0.96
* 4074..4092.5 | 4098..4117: 1.05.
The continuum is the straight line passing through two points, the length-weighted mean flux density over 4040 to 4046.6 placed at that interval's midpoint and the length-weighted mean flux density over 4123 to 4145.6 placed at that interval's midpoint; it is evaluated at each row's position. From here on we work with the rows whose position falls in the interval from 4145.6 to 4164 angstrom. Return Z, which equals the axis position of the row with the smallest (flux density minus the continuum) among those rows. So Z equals 4151.84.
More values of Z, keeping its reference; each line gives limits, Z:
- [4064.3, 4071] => 4064.81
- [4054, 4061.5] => 4061.07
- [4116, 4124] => 4121.36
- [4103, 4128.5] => 4103.37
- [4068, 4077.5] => 4077.00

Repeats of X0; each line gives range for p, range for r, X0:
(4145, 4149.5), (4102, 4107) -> 0.99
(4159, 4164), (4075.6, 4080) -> 0.96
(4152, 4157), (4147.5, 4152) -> 1.02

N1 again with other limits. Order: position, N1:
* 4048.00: 54.9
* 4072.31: 57.5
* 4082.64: 63.0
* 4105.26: 53.3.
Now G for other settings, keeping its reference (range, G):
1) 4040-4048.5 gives 0.10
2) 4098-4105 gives 0.12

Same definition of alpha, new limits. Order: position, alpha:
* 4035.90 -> 0.882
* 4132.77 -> 0.880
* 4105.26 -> 0.863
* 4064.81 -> 0.859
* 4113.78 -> 0.906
